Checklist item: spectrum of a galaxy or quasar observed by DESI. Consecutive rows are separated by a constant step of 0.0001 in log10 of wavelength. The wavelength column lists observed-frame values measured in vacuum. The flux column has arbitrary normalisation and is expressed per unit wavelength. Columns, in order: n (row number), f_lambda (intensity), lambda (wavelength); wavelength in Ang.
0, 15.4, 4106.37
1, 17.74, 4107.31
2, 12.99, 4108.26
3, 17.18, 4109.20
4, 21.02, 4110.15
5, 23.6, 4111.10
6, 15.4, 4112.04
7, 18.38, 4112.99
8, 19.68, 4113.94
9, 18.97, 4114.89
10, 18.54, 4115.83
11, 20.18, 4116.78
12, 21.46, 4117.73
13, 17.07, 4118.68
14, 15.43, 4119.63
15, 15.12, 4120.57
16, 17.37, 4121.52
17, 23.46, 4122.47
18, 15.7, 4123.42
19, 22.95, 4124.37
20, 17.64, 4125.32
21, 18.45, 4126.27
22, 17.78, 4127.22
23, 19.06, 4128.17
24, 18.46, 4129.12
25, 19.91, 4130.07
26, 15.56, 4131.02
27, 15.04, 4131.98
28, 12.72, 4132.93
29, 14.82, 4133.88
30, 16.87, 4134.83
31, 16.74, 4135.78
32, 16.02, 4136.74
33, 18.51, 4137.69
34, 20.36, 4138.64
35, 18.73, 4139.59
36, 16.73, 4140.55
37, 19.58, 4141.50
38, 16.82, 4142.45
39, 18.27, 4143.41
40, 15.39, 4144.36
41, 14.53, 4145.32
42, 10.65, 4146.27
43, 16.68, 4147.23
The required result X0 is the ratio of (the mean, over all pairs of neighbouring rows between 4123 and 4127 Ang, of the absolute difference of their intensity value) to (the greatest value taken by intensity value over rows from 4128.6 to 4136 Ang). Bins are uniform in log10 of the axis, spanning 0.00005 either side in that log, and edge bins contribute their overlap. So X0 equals 0.224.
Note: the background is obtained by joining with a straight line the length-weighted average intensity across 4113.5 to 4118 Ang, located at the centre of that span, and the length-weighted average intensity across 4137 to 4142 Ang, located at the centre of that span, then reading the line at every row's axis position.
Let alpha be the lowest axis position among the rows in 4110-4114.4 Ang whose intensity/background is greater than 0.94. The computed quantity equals 4110.15 Ang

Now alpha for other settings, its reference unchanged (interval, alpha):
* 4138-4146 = 4138.64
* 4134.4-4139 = 4137.69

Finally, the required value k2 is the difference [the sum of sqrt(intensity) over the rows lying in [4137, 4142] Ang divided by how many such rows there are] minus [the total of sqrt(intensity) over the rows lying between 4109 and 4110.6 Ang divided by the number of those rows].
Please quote -0.03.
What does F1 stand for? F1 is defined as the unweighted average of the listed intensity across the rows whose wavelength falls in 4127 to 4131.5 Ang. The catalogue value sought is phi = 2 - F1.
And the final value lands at -16.2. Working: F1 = 18.2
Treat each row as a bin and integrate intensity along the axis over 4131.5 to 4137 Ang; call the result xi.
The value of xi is 84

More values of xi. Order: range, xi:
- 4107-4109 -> 31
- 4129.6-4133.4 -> 60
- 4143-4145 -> 33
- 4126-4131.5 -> 100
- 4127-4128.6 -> 30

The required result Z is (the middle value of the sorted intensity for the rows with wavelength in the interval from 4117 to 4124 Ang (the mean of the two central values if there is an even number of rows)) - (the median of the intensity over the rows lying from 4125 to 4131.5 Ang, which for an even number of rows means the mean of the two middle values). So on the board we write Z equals -1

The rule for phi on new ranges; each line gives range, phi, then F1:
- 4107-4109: -13.4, 15.4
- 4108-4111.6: -16.7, 18.7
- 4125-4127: -16.0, 18.0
